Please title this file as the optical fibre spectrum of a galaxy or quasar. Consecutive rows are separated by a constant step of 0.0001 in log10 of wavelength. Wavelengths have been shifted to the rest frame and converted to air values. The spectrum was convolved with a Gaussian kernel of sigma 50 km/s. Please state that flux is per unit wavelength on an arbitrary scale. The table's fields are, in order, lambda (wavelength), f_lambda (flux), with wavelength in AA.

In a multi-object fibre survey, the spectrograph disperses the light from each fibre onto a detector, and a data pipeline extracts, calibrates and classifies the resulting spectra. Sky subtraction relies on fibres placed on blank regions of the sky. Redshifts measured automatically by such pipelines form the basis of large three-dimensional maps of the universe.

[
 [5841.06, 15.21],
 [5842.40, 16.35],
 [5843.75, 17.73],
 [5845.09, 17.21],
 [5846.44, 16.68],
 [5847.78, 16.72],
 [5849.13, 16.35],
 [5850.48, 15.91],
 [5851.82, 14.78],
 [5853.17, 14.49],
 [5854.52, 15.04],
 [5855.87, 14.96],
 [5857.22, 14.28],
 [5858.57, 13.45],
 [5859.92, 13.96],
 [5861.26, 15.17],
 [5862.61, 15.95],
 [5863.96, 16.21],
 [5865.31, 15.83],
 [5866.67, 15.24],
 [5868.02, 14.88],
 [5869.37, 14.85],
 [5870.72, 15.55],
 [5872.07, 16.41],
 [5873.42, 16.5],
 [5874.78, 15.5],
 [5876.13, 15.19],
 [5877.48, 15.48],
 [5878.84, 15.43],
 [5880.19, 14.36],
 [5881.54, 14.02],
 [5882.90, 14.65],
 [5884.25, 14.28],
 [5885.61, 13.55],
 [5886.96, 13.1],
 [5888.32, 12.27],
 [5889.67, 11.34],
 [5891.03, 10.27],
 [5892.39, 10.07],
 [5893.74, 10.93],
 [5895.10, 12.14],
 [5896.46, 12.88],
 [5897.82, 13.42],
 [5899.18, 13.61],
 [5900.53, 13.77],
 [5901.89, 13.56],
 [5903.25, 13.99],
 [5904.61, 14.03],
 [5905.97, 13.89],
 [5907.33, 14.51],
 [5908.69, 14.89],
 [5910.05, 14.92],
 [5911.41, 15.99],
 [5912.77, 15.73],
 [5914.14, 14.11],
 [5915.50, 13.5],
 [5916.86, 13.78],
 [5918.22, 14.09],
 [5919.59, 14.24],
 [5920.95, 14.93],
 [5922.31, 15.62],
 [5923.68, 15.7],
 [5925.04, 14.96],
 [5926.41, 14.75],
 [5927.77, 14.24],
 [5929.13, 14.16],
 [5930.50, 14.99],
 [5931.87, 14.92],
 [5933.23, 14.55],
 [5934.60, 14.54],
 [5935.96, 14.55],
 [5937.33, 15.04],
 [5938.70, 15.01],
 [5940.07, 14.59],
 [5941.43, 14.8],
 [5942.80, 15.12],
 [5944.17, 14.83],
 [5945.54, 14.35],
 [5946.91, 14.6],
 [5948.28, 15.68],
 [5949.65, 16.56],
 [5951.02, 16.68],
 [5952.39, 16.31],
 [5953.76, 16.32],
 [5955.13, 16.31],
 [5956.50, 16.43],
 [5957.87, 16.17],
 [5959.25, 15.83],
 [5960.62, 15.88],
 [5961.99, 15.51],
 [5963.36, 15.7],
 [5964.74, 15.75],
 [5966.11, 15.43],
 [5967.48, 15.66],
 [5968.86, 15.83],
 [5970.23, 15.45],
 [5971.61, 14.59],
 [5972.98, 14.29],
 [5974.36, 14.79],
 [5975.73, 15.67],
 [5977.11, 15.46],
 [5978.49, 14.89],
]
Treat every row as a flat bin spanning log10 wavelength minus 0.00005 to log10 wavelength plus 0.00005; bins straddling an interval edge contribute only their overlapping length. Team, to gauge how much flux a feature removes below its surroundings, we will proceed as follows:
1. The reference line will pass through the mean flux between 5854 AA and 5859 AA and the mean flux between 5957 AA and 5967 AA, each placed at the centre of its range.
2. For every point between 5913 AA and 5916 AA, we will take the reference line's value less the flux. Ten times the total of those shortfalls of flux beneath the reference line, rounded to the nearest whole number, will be 27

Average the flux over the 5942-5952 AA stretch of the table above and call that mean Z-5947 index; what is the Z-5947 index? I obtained 15.4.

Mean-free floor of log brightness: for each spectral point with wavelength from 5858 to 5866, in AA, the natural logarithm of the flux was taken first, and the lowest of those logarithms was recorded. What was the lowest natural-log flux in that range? 2.60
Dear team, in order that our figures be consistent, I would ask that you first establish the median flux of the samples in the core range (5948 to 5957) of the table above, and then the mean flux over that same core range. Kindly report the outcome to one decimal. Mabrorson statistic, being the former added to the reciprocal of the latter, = 16.4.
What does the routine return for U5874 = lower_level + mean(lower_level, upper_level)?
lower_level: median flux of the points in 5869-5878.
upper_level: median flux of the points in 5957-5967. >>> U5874 31.1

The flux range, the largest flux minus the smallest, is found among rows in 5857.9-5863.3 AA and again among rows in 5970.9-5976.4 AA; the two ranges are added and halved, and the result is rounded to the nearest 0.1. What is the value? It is 1.9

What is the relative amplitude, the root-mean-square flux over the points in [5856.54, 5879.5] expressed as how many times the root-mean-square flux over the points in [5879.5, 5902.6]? 1.19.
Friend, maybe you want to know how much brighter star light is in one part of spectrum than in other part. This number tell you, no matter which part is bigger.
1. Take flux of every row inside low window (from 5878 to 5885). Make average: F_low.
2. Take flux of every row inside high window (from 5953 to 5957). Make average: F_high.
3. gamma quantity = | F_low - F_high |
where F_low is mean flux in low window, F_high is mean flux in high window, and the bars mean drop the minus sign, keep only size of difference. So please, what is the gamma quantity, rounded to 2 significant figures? 1.8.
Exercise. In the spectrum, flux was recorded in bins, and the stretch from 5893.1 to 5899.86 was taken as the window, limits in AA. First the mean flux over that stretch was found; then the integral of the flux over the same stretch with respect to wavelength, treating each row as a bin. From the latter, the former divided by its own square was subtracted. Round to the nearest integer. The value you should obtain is 85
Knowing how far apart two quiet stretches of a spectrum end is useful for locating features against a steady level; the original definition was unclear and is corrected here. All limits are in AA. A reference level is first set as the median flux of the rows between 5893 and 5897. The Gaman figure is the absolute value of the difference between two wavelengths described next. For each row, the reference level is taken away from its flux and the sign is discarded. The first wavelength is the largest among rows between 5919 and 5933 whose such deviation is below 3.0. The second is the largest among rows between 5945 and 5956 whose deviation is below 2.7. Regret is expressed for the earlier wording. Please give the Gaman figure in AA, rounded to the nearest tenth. 15.0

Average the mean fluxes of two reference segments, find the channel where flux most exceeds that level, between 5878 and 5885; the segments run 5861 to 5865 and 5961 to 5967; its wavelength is 5878.84 AA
